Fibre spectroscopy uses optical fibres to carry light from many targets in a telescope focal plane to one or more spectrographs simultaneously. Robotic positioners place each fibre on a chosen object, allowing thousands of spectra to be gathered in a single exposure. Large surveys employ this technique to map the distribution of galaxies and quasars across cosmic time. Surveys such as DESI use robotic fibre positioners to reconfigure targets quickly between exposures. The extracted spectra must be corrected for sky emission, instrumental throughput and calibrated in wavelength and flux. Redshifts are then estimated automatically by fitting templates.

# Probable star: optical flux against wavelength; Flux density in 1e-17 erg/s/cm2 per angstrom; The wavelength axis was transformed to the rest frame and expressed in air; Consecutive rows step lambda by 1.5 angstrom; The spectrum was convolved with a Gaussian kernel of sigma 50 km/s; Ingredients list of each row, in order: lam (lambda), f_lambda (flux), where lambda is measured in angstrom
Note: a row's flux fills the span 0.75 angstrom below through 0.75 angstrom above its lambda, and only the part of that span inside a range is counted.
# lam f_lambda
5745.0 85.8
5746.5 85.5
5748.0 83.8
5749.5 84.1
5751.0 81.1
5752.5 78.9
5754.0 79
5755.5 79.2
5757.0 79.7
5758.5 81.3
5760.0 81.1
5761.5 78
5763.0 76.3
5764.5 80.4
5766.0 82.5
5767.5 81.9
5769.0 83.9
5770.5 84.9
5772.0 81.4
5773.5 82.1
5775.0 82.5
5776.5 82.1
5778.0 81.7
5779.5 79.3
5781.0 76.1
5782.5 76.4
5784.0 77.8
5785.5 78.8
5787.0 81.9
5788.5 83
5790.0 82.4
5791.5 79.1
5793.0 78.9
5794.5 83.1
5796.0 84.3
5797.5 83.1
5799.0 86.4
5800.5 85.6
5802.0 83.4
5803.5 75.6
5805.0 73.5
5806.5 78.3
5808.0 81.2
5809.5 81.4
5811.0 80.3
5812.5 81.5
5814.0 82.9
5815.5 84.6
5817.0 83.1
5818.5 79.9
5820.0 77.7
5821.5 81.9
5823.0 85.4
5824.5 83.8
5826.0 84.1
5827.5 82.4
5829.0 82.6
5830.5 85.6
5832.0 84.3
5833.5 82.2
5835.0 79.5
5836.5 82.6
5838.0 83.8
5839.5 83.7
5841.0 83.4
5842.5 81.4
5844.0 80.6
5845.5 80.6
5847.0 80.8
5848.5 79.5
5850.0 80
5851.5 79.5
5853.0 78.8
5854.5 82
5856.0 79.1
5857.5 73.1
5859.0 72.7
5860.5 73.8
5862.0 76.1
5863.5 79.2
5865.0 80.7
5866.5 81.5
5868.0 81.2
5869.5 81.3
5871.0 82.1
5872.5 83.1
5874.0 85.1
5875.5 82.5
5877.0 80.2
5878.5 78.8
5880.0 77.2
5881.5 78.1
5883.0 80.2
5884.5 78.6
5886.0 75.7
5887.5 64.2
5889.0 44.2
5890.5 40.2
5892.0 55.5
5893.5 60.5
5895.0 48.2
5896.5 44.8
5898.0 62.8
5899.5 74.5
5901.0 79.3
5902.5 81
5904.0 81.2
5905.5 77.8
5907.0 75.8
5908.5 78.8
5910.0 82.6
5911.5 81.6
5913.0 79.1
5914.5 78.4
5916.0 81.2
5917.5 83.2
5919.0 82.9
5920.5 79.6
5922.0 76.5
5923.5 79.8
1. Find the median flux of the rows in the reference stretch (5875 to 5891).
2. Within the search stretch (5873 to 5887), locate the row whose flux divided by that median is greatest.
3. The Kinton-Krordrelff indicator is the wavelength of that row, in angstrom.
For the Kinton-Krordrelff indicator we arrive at 5874.0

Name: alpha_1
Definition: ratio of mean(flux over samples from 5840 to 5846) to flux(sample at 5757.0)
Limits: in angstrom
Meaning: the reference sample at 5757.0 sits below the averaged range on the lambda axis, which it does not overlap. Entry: 1.02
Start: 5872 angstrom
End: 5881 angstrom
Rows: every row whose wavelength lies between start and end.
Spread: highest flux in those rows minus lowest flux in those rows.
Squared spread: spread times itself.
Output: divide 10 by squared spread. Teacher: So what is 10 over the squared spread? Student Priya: 0.16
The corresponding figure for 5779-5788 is 0.30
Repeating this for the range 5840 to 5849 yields 0.66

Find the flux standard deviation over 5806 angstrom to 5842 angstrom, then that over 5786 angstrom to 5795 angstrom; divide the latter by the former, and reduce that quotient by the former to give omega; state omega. -1.2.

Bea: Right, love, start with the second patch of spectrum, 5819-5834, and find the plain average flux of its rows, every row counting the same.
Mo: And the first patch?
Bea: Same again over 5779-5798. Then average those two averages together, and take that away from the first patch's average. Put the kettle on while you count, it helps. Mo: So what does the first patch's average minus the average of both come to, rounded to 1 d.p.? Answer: -1.3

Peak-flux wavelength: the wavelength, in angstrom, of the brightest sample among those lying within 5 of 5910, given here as 5910.0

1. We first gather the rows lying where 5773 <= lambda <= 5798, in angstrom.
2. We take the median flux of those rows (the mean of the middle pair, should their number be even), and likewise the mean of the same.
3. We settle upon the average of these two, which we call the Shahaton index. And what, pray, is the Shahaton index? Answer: 81.3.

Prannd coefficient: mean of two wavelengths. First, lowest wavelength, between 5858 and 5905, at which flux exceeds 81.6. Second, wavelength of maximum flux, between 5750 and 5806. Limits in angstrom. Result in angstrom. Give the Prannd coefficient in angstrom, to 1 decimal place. 5835.0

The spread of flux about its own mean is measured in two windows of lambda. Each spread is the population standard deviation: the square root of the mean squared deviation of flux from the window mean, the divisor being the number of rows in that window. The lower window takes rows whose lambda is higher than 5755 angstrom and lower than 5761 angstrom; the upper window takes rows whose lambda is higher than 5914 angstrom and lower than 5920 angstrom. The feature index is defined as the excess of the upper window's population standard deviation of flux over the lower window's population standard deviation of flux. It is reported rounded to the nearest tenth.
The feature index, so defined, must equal 1.0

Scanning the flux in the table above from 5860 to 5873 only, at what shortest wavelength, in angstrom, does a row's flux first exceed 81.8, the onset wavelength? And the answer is 5871.0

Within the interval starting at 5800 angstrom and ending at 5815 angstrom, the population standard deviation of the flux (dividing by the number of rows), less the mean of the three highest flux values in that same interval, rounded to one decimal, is -80.5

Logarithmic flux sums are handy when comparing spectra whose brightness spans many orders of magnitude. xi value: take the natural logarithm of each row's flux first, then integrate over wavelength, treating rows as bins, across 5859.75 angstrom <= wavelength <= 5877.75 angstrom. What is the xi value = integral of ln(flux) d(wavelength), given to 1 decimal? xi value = 79.0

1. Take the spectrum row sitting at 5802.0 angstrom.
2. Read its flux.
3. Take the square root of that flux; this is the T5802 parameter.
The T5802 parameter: 9.13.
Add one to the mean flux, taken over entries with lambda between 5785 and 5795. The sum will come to 82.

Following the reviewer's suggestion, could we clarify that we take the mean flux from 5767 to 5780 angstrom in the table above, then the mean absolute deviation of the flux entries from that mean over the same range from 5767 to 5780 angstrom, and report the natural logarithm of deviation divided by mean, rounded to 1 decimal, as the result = -4.4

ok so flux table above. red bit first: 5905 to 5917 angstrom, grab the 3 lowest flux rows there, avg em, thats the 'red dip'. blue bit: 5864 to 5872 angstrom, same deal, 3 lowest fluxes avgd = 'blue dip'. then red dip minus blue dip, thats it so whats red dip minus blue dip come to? -4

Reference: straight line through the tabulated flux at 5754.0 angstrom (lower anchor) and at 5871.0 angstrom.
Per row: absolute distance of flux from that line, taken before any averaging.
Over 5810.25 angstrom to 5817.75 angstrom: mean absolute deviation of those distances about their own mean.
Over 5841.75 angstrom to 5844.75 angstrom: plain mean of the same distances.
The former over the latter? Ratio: 2.7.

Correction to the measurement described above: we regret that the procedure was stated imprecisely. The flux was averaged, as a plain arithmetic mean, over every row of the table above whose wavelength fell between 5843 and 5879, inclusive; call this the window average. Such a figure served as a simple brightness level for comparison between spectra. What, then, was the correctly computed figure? 79.7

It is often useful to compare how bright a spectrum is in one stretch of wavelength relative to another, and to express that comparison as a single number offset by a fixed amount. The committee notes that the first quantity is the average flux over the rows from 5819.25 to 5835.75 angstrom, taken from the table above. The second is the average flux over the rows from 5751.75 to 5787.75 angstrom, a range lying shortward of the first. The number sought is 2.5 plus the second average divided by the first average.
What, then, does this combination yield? 3.47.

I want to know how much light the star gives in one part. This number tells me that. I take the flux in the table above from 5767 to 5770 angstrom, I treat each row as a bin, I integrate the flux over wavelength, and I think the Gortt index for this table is 249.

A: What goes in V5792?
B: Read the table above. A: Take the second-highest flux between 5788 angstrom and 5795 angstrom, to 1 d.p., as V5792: 83.0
